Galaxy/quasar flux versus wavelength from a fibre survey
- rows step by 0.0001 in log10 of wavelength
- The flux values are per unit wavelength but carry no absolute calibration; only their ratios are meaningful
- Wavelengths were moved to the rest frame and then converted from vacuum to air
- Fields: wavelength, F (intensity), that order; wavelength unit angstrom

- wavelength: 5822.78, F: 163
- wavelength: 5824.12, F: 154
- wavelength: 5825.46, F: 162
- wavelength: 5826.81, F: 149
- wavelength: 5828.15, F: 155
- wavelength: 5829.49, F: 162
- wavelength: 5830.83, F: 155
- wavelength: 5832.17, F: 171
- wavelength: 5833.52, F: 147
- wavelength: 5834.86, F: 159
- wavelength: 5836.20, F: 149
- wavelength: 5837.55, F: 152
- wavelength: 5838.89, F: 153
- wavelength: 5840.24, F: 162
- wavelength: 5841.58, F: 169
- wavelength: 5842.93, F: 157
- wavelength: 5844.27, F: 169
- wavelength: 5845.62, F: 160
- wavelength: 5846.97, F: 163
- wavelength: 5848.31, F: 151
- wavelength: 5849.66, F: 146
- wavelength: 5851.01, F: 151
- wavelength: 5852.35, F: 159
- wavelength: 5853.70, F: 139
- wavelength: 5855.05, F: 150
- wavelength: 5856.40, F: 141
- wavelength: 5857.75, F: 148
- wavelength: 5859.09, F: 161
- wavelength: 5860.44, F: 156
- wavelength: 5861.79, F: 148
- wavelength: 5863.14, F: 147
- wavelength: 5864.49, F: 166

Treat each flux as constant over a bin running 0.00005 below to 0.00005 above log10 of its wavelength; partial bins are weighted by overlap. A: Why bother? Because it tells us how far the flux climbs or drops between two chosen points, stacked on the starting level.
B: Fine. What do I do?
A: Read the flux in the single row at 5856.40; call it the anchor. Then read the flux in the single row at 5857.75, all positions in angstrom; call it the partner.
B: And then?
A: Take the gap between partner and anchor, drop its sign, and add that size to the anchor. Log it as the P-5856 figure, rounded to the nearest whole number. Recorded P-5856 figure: 148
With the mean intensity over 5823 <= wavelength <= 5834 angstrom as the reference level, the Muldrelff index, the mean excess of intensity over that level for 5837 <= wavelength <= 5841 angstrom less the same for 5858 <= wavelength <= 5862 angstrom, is 1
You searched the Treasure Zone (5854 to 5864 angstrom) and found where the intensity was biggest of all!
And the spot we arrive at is 5859.09 angstrom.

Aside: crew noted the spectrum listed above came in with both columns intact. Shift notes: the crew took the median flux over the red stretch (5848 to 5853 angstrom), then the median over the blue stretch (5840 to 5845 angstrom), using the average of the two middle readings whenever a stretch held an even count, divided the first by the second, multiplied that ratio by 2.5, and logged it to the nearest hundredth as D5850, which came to 2.28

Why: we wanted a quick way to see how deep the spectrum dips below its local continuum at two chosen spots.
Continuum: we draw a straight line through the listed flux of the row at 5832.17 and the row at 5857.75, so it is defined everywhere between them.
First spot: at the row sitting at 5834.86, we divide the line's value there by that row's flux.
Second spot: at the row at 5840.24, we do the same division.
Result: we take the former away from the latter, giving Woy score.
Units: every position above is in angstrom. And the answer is -0.049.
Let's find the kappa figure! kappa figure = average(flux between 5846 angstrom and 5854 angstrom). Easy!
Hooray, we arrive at 152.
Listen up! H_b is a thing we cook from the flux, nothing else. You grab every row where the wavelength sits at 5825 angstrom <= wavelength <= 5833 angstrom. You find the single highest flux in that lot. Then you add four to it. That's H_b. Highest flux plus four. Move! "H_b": 175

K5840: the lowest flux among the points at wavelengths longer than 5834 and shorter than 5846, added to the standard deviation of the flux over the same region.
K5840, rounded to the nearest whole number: 156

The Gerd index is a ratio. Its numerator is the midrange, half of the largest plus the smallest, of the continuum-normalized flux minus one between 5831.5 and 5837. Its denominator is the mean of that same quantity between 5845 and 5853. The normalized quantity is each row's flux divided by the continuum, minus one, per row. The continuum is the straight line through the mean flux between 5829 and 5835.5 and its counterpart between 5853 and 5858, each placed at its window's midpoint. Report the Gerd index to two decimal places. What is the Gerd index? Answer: 0.08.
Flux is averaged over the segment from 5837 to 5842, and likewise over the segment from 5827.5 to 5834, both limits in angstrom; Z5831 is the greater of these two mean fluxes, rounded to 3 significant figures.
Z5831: 159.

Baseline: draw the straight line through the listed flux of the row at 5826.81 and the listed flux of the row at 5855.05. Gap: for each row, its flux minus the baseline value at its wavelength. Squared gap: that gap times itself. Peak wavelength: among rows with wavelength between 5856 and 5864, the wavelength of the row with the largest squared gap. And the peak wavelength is 5859.09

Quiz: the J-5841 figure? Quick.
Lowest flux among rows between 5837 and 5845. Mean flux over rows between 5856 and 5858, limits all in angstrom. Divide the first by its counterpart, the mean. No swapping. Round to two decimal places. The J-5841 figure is 1.05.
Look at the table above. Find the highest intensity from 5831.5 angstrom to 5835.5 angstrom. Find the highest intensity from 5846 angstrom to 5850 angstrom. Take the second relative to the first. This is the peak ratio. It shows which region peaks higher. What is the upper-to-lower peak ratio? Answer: 0.95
